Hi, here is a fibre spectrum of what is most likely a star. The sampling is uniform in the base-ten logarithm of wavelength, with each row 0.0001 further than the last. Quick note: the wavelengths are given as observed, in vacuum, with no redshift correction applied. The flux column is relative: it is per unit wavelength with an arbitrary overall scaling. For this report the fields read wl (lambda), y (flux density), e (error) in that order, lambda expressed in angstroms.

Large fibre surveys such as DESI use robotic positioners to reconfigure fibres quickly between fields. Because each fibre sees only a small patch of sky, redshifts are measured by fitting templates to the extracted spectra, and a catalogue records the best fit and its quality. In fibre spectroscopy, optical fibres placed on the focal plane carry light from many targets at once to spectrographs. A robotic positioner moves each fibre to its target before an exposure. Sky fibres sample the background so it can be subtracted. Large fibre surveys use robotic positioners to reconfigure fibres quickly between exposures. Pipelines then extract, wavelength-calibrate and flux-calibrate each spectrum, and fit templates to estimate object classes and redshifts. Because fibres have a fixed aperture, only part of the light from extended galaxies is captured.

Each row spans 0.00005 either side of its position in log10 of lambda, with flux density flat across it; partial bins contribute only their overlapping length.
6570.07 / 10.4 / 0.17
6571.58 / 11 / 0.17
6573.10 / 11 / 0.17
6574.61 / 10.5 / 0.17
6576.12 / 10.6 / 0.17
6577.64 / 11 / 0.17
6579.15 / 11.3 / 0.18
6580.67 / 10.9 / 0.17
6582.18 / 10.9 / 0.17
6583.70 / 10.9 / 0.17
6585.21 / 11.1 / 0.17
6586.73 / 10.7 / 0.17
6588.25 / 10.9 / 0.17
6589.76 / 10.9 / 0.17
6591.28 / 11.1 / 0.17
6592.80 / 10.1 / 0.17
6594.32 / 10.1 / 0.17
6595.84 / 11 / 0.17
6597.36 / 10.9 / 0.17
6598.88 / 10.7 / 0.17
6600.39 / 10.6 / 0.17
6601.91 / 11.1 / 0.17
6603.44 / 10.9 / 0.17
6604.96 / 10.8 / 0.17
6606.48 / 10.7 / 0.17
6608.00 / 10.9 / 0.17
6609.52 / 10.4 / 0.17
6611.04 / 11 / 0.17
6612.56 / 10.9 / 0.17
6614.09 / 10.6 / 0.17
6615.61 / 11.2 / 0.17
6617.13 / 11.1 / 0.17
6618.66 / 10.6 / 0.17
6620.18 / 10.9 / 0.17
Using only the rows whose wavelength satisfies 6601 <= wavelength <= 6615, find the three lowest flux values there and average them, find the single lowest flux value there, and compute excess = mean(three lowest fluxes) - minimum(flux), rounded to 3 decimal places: 0.167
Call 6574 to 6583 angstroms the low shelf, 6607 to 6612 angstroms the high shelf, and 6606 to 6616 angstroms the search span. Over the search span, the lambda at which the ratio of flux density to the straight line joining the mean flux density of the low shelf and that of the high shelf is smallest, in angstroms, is 6609.52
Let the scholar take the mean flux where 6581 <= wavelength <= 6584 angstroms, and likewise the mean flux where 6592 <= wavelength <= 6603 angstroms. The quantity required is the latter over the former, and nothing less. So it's 0.976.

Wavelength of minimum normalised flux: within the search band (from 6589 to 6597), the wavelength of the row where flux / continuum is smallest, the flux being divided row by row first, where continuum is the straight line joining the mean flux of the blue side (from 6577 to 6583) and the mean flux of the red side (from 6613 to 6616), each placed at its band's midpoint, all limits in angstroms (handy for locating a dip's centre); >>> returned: 6592.80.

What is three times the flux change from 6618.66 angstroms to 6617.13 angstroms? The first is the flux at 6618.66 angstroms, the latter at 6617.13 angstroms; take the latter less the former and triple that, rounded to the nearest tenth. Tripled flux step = 1.5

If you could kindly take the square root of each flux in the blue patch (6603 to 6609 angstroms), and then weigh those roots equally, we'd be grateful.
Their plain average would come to 3.29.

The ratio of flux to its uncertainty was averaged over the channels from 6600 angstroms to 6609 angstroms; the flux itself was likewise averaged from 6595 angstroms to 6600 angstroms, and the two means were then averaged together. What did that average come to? 37.3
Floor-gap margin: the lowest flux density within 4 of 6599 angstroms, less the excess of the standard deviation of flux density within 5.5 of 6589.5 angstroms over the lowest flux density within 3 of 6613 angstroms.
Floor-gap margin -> 20.8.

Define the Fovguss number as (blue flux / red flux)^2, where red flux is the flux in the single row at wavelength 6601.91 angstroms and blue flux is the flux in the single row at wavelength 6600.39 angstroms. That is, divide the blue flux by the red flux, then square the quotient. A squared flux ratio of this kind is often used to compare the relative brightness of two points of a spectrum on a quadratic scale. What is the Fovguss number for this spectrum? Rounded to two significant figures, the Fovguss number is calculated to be 0.91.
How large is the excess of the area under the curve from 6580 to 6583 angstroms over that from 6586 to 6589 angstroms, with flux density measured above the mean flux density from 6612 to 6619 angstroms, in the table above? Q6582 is 0.30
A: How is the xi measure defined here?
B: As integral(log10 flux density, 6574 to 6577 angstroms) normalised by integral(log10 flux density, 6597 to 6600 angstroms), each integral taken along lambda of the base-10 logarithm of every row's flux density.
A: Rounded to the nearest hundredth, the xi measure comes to 0.99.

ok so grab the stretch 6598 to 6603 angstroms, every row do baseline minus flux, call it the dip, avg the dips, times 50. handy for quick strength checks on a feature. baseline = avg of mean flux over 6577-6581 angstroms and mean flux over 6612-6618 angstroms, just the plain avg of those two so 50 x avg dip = 10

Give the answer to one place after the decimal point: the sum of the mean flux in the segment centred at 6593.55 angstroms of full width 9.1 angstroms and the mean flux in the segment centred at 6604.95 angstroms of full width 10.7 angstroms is 21.5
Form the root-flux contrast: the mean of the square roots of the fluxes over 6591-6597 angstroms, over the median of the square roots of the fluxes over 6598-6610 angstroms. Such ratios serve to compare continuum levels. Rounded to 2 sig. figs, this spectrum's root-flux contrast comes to 0.99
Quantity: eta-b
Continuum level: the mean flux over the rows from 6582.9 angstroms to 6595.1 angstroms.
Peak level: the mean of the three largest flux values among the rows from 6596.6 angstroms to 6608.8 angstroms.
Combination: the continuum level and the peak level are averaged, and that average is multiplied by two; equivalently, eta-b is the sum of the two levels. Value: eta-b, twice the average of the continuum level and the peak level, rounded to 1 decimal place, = 21.7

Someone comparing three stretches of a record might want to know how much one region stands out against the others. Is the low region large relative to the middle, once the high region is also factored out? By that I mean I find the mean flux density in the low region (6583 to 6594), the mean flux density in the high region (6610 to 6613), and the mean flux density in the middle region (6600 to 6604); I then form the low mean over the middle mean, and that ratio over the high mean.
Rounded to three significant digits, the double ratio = 0.0909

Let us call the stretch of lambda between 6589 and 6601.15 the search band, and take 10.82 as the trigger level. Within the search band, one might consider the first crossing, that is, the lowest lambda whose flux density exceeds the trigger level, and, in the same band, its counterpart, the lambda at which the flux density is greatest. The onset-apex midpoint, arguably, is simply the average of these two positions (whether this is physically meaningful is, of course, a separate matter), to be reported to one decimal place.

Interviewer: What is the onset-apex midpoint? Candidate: 6590.5 angstroms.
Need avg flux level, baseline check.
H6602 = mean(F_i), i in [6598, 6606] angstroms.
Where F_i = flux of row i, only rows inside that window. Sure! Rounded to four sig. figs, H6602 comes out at 10.82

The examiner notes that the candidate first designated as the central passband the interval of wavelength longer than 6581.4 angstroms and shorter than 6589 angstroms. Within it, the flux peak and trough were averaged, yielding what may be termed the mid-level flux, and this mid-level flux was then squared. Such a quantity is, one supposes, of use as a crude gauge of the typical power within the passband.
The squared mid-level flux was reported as 119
